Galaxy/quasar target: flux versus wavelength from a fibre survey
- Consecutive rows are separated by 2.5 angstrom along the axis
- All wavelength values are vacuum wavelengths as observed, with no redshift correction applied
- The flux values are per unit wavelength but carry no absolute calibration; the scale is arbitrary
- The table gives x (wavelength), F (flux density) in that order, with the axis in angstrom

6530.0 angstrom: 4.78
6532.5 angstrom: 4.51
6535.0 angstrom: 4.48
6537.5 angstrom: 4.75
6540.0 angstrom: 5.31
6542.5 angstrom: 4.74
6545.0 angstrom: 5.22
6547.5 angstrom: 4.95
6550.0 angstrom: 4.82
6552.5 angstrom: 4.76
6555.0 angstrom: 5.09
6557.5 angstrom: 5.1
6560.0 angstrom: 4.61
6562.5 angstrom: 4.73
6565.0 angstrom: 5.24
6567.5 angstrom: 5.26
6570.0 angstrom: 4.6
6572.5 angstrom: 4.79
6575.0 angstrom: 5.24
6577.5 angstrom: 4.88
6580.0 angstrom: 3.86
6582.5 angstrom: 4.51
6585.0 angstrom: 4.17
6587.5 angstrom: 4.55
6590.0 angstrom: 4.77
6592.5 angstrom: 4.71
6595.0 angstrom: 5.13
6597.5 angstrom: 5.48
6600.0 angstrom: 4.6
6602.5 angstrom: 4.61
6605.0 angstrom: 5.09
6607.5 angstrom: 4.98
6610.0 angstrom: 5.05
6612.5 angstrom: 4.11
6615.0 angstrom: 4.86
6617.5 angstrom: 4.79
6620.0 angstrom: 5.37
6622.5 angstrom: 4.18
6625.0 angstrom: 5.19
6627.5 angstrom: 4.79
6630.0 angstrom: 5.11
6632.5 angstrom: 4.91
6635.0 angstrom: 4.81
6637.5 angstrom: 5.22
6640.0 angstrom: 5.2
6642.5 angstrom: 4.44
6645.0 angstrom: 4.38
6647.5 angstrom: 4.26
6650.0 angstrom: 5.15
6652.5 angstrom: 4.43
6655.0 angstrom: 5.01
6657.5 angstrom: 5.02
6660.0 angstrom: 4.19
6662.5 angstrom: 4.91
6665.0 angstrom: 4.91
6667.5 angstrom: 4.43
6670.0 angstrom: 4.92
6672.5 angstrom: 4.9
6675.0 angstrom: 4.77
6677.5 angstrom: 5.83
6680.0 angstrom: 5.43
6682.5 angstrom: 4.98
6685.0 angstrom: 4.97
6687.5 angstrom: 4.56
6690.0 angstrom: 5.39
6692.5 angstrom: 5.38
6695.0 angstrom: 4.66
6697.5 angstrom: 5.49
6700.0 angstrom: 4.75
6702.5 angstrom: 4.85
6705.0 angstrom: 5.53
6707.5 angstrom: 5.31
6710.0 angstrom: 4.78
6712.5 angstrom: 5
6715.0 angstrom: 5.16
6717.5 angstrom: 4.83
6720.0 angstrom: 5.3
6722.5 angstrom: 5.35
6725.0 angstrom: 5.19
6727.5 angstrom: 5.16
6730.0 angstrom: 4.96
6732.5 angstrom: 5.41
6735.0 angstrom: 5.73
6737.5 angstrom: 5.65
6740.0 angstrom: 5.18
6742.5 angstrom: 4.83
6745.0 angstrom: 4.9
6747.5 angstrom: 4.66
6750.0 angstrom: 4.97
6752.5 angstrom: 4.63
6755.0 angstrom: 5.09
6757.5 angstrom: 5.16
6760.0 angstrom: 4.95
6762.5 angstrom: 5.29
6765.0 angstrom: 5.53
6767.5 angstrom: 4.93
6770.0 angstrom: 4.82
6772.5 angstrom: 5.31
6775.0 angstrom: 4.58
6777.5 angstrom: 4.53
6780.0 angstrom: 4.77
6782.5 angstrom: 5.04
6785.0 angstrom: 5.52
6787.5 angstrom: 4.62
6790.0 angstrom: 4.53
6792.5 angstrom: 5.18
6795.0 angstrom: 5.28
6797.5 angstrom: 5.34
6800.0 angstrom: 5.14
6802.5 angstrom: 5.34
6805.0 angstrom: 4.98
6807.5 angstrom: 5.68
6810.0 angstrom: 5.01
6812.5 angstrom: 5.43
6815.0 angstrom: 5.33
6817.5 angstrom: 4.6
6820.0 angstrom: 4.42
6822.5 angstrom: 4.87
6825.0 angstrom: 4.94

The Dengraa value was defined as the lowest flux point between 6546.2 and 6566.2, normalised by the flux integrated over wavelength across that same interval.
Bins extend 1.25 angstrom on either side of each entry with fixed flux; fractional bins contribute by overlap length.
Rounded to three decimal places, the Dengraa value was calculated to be 0.047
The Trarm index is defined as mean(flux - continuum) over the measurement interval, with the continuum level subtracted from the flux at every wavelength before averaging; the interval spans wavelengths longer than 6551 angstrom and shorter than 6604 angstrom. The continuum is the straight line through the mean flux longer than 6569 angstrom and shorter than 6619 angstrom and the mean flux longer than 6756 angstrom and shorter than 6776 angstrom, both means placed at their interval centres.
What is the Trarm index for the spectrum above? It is 0.09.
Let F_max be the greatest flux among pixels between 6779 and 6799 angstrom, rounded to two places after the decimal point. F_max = 5.52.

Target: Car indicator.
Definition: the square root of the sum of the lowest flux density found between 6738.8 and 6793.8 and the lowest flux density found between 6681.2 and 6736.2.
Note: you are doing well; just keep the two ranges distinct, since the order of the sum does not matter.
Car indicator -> 3.01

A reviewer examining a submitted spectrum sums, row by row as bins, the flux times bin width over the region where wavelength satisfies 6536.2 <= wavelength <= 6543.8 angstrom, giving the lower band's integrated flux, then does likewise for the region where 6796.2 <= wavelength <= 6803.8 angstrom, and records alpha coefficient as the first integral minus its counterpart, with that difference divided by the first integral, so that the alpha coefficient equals -0.069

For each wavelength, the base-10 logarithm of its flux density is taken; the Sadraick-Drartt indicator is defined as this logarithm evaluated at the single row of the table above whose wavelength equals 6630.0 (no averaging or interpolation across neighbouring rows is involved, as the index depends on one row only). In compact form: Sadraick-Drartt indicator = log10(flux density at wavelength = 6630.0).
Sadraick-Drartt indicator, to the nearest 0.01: 0.71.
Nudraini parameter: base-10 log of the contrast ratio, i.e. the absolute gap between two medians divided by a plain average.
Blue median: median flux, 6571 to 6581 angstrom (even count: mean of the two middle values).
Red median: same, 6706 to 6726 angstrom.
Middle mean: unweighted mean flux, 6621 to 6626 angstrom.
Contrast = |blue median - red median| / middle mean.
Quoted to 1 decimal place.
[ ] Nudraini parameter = -1.1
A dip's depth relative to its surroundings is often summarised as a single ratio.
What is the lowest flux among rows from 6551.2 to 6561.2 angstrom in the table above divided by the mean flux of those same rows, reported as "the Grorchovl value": 0.943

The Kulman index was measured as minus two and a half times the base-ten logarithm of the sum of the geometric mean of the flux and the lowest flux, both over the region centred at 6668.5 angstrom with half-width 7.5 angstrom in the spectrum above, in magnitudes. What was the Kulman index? -2.41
